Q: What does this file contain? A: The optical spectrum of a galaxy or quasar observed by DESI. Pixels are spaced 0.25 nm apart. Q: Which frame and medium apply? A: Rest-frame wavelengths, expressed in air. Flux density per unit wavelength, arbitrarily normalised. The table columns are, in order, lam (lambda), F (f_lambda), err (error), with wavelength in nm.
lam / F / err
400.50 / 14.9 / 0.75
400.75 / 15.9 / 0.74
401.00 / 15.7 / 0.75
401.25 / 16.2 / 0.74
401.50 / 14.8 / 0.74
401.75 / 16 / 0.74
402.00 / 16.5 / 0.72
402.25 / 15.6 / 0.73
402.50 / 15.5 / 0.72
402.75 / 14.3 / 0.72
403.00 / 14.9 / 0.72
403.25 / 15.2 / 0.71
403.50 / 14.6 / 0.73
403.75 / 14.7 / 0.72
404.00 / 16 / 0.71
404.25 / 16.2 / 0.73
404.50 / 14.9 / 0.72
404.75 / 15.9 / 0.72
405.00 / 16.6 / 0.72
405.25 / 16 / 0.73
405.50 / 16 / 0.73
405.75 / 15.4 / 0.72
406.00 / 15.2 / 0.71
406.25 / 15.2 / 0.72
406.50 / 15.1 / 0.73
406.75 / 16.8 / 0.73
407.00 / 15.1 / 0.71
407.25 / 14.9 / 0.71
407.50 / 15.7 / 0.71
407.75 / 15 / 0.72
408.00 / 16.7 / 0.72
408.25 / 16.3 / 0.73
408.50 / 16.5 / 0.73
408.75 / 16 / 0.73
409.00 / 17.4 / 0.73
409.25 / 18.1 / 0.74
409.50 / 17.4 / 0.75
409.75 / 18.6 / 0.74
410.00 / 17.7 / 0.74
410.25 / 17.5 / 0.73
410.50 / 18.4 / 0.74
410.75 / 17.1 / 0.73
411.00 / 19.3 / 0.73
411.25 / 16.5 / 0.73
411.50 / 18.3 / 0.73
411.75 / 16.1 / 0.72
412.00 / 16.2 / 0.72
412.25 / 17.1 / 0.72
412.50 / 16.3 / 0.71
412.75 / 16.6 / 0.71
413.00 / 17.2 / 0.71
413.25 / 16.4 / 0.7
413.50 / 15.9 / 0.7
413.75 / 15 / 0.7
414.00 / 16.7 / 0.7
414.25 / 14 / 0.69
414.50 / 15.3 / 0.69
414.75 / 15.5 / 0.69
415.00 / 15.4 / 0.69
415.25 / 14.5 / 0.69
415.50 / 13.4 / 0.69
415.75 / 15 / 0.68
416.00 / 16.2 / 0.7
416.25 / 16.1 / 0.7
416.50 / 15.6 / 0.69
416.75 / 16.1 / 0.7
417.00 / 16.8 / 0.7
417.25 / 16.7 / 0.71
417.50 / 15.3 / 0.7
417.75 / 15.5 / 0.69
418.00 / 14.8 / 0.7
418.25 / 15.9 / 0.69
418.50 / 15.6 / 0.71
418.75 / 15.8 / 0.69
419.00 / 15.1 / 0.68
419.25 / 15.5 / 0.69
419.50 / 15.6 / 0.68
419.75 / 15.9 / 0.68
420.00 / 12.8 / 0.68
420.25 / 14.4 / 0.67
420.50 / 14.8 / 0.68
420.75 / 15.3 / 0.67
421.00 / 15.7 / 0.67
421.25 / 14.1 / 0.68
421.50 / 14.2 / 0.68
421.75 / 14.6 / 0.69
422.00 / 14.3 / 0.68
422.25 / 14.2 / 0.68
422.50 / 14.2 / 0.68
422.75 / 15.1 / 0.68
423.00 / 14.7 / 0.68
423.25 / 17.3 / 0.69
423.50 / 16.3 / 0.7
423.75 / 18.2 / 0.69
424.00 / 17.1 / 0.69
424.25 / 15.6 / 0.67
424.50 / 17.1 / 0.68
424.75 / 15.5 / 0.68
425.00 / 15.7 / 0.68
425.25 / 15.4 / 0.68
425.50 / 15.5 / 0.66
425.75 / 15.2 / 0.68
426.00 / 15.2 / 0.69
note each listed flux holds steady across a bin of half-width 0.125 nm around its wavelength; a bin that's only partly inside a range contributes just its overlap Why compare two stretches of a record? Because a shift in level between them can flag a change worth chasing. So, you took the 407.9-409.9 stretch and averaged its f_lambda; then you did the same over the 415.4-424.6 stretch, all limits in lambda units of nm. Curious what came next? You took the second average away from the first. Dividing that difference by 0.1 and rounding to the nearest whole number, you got 17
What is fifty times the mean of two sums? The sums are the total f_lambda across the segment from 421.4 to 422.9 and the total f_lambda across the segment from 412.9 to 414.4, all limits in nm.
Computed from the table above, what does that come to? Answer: 4545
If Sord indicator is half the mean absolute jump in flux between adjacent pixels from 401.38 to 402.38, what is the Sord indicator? 0.4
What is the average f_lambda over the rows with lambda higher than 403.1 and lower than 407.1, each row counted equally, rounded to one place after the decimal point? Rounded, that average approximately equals 15.6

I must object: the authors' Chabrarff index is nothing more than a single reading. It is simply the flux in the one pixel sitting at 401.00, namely 15.7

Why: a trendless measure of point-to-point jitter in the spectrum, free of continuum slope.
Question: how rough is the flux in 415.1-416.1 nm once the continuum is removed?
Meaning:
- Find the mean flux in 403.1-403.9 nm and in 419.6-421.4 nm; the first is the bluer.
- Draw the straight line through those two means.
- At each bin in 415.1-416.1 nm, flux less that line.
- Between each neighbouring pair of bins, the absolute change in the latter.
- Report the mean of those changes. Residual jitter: 1.3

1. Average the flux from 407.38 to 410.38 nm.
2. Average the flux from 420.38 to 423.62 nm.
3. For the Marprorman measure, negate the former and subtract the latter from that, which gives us -31.9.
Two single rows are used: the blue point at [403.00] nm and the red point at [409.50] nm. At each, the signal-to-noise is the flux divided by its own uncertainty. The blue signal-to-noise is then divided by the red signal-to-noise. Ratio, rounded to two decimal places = 0.89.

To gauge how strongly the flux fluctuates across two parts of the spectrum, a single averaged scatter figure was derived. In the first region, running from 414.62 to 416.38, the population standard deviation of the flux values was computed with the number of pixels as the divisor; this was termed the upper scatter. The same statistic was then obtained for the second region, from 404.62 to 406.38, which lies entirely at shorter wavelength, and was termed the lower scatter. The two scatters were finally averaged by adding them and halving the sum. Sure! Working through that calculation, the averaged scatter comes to 0.69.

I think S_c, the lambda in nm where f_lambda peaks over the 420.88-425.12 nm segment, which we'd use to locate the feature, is 423.75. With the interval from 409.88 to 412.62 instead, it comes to 411.00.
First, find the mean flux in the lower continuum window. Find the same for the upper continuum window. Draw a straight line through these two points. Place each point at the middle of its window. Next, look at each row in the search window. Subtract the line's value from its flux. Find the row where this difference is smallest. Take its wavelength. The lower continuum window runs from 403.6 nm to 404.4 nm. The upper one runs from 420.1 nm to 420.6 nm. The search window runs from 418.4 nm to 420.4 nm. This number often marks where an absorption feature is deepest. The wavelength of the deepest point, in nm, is 420.00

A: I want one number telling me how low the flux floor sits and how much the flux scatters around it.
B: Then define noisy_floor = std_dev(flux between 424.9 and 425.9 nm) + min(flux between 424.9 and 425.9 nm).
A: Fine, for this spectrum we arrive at 15.4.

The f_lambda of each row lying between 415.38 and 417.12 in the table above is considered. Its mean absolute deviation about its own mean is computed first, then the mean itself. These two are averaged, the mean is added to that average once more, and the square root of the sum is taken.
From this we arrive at 4.88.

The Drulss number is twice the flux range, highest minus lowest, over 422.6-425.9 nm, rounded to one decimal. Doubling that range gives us 7.0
